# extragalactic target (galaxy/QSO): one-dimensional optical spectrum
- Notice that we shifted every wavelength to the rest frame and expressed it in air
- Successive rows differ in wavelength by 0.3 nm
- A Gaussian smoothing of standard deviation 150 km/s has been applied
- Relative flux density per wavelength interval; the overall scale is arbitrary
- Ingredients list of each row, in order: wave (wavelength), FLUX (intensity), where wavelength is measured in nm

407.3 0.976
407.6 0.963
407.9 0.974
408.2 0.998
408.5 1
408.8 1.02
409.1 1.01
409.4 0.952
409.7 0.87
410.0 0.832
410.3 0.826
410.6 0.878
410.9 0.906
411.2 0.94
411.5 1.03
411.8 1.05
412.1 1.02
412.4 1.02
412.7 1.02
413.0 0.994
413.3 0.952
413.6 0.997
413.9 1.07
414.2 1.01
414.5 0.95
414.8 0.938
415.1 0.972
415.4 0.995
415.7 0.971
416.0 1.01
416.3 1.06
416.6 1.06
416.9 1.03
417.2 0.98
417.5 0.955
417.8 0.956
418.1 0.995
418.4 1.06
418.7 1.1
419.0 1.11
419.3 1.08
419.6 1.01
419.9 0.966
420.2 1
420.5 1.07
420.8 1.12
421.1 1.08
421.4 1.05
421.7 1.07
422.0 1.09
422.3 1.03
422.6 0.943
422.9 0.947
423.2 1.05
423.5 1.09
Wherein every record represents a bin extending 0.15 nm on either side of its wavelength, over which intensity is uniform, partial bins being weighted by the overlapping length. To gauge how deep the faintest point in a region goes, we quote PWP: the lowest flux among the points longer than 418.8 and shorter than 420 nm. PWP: 0.966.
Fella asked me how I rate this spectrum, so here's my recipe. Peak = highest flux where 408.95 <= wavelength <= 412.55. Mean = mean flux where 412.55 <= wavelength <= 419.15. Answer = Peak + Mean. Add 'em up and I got 2.06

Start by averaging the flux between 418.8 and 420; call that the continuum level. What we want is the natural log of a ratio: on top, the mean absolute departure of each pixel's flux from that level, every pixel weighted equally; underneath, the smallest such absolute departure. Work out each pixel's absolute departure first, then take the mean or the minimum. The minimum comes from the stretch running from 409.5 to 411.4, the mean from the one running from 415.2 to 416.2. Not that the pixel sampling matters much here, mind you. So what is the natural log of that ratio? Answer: -0.7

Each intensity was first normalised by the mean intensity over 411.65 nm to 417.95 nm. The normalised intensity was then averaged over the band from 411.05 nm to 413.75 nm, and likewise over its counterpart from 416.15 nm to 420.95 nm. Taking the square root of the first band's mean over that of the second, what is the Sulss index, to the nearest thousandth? 0.984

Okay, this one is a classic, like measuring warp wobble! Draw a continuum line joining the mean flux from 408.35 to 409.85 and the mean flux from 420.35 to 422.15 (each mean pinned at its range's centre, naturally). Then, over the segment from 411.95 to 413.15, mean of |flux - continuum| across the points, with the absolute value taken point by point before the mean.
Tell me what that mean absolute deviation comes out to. 0.018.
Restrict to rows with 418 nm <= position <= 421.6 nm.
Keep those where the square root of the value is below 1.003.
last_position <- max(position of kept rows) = 420.2 nm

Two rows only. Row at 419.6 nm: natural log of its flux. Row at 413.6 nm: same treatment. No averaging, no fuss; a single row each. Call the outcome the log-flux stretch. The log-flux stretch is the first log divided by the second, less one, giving -4.3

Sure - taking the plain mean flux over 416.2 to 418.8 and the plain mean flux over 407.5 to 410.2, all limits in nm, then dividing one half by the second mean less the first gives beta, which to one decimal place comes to -7.8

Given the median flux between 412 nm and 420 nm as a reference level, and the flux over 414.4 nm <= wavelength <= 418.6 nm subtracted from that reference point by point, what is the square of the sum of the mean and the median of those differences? 0.001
